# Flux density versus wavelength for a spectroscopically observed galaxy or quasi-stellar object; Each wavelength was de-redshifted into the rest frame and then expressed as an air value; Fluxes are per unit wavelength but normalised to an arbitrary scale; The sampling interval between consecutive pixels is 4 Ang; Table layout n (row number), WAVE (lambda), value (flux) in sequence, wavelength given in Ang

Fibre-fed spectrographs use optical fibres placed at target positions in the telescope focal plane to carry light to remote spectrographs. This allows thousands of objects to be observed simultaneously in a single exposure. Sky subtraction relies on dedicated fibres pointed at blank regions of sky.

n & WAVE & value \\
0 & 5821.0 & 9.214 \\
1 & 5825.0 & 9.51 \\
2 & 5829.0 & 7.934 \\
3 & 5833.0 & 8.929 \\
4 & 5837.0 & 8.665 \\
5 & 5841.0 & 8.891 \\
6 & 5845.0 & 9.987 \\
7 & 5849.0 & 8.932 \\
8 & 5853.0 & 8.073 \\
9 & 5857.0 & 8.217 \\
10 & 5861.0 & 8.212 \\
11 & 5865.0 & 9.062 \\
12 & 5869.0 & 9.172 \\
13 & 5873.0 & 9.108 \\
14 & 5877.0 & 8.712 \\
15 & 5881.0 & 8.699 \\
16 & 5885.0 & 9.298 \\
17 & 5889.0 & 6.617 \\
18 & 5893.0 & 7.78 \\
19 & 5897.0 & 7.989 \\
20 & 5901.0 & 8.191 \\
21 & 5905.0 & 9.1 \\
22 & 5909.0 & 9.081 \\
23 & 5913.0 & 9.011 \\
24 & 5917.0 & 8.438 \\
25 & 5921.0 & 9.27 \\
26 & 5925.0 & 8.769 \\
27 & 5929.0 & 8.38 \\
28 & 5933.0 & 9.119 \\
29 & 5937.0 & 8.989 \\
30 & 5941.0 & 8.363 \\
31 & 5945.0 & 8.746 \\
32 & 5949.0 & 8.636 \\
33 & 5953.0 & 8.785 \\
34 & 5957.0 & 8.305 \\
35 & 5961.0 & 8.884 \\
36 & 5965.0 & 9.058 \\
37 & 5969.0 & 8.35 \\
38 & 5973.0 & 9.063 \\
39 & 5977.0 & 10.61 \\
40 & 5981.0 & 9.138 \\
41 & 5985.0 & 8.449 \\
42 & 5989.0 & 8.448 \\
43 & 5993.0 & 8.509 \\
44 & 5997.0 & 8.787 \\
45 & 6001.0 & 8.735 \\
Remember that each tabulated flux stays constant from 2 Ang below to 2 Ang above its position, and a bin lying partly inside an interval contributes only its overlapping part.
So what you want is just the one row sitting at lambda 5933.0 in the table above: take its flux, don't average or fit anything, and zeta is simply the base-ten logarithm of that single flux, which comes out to 0.960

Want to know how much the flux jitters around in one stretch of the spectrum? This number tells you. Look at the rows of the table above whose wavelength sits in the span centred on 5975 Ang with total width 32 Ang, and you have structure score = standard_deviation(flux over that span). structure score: 0.7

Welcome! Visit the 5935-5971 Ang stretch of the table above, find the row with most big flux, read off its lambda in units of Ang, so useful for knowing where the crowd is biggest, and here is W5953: 5965.0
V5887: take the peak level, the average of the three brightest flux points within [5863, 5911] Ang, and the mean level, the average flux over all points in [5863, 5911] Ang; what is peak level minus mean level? 0.63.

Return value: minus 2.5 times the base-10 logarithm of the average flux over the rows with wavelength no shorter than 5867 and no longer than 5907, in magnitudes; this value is -2.32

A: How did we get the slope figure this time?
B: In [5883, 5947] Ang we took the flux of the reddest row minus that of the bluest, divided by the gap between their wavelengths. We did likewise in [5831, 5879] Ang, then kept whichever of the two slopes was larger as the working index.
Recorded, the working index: -0.0049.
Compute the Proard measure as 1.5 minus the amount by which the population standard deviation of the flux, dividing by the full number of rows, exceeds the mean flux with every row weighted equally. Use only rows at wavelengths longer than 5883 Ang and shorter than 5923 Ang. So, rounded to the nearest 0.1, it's 9.2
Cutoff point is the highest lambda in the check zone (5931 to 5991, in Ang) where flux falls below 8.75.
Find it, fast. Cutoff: 5989.0 Ang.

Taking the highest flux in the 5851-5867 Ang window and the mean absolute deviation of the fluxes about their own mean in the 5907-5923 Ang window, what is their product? 2.3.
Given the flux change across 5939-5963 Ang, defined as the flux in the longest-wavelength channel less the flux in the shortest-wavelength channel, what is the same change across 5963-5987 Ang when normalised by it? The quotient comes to -1.2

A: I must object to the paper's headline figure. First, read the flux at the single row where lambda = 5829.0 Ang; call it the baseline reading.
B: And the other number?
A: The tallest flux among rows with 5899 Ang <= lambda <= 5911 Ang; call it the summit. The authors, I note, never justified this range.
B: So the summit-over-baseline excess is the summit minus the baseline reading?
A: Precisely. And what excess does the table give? 1.2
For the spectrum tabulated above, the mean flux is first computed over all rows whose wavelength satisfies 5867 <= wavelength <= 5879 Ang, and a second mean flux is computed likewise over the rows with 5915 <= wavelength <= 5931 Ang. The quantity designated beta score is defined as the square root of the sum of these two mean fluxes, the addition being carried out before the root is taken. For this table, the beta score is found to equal 4.21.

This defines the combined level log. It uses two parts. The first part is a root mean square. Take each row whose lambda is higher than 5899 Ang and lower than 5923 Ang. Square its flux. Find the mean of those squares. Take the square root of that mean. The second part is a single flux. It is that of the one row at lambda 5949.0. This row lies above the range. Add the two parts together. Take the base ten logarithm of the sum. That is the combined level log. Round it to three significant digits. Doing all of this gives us 1.24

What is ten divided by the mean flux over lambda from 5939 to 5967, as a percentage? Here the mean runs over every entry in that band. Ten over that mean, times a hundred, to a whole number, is 115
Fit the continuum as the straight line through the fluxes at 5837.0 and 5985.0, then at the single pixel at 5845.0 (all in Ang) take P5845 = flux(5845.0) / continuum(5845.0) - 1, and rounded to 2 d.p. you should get 0.15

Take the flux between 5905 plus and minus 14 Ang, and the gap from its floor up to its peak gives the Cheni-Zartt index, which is 1.3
